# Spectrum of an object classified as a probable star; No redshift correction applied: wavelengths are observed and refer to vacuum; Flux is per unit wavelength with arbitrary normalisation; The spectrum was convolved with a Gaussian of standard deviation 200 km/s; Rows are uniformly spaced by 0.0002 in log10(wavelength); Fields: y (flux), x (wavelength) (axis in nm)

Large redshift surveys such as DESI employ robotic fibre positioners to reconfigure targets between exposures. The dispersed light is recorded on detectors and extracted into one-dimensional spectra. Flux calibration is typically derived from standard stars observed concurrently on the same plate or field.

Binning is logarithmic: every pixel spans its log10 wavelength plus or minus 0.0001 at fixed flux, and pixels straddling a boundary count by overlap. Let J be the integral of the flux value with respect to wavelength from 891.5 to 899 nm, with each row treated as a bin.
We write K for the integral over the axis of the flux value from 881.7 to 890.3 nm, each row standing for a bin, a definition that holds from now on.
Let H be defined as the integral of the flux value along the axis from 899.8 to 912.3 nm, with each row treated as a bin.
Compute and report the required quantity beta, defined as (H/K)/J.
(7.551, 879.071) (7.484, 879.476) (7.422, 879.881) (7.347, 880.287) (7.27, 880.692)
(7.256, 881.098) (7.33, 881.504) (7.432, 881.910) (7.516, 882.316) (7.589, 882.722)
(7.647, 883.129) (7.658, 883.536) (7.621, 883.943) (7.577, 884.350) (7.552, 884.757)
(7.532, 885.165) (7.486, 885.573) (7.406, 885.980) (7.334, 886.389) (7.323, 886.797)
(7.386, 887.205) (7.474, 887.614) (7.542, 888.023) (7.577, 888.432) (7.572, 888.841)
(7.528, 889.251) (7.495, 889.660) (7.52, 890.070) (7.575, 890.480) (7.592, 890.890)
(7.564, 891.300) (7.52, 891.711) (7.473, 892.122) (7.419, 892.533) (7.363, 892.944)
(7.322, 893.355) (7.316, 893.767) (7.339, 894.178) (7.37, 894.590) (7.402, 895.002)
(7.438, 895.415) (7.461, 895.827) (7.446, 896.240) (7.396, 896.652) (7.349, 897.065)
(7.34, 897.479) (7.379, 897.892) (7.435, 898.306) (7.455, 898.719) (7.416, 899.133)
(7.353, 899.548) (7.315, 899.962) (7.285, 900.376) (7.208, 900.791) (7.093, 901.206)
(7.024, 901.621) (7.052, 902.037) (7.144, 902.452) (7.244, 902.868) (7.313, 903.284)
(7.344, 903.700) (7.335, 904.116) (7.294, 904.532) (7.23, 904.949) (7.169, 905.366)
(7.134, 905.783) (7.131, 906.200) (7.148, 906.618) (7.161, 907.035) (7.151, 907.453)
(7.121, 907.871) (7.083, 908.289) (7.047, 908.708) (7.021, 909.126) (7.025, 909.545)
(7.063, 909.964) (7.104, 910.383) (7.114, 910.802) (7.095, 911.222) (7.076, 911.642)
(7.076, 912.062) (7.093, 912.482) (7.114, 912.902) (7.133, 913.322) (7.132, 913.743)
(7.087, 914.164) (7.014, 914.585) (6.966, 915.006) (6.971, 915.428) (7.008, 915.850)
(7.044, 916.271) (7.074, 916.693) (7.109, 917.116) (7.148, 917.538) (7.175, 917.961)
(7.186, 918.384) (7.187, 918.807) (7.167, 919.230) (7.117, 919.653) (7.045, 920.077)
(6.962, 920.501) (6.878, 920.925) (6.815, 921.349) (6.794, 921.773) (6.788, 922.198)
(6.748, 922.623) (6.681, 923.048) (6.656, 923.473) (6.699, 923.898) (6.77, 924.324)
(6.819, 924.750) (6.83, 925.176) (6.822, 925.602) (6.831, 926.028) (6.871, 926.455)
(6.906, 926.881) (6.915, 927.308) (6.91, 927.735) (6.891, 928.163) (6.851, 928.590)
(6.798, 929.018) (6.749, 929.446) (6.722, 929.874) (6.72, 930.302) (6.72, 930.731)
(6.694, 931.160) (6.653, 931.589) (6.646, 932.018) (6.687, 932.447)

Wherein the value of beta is 0.025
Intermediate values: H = 89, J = 56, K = 65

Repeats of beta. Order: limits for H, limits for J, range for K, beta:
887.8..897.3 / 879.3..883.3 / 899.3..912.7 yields 0.025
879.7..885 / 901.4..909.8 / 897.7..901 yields 0.027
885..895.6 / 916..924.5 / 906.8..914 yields 0.026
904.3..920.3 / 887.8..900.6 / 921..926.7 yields 0.031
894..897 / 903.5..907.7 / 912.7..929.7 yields 0.006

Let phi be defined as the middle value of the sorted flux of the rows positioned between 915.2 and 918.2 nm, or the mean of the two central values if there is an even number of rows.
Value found 7.07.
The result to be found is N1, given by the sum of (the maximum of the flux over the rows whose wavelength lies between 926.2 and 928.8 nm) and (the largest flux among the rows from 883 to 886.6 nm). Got 14.6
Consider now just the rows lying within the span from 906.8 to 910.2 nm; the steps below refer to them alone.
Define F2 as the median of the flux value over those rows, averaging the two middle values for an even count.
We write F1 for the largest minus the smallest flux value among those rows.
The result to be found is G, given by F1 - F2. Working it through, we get -6.93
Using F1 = 0.140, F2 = 7.1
